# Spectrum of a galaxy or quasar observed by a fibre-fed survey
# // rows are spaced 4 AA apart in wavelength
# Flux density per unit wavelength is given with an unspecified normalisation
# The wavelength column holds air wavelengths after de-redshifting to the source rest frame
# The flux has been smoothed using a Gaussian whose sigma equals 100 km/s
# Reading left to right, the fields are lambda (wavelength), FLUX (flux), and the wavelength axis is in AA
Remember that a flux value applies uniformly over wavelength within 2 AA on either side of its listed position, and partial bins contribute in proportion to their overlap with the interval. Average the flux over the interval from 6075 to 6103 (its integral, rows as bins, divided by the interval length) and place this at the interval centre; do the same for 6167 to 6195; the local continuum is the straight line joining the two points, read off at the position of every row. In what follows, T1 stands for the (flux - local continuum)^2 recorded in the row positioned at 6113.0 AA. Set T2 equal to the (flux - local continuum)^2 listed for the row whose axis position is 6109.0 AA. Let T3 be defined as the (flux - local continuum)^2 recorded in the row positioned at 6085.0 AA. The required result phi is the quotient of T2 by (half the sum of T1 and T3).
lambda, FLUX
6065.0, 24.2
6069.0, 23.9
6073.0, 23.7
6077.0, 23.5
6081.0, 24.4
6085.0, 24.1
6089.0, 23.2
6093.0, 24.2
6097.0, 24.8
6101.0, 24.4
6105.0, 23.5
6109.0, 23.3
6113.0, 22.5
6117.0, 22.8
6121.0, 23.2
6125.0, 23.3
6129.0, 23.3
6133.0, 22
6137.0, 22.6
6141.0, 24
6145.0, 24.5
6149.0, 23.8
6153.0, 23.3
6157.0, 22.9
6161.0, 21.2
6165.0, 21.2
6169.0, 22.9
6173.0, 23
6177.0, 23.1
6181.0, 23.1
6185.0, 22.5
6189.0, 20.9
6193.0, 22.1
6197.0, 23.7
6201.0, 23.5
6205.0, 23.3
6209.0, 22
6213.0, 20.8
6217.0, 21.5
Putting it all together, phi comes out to 0.3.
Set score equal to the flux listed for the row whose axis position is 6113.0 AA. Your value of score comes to 22.5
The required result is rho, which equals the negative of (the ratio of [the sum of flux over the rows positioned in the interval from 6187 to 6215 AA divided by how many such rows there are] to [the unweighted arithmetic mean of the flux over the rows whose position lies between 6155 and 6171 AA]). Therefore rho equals -1.01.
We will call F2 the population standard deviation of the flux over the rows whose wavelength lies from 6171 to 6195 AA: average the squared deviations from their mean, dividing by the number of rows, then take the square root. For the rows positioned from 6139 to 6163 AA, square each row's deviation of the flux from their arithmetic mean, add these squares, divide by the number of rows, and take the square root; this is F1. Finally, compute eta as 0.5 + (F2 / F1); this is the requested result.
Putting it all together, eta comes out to 1.2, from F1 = 1.06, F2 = 0.78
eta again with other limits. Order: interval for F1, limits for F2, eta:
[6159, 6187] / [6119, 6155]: 1.4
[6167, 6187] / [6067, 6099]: 2.7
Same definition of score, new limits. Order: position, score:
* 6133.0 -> 22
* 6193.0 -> 22.1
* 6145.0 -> 24.5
